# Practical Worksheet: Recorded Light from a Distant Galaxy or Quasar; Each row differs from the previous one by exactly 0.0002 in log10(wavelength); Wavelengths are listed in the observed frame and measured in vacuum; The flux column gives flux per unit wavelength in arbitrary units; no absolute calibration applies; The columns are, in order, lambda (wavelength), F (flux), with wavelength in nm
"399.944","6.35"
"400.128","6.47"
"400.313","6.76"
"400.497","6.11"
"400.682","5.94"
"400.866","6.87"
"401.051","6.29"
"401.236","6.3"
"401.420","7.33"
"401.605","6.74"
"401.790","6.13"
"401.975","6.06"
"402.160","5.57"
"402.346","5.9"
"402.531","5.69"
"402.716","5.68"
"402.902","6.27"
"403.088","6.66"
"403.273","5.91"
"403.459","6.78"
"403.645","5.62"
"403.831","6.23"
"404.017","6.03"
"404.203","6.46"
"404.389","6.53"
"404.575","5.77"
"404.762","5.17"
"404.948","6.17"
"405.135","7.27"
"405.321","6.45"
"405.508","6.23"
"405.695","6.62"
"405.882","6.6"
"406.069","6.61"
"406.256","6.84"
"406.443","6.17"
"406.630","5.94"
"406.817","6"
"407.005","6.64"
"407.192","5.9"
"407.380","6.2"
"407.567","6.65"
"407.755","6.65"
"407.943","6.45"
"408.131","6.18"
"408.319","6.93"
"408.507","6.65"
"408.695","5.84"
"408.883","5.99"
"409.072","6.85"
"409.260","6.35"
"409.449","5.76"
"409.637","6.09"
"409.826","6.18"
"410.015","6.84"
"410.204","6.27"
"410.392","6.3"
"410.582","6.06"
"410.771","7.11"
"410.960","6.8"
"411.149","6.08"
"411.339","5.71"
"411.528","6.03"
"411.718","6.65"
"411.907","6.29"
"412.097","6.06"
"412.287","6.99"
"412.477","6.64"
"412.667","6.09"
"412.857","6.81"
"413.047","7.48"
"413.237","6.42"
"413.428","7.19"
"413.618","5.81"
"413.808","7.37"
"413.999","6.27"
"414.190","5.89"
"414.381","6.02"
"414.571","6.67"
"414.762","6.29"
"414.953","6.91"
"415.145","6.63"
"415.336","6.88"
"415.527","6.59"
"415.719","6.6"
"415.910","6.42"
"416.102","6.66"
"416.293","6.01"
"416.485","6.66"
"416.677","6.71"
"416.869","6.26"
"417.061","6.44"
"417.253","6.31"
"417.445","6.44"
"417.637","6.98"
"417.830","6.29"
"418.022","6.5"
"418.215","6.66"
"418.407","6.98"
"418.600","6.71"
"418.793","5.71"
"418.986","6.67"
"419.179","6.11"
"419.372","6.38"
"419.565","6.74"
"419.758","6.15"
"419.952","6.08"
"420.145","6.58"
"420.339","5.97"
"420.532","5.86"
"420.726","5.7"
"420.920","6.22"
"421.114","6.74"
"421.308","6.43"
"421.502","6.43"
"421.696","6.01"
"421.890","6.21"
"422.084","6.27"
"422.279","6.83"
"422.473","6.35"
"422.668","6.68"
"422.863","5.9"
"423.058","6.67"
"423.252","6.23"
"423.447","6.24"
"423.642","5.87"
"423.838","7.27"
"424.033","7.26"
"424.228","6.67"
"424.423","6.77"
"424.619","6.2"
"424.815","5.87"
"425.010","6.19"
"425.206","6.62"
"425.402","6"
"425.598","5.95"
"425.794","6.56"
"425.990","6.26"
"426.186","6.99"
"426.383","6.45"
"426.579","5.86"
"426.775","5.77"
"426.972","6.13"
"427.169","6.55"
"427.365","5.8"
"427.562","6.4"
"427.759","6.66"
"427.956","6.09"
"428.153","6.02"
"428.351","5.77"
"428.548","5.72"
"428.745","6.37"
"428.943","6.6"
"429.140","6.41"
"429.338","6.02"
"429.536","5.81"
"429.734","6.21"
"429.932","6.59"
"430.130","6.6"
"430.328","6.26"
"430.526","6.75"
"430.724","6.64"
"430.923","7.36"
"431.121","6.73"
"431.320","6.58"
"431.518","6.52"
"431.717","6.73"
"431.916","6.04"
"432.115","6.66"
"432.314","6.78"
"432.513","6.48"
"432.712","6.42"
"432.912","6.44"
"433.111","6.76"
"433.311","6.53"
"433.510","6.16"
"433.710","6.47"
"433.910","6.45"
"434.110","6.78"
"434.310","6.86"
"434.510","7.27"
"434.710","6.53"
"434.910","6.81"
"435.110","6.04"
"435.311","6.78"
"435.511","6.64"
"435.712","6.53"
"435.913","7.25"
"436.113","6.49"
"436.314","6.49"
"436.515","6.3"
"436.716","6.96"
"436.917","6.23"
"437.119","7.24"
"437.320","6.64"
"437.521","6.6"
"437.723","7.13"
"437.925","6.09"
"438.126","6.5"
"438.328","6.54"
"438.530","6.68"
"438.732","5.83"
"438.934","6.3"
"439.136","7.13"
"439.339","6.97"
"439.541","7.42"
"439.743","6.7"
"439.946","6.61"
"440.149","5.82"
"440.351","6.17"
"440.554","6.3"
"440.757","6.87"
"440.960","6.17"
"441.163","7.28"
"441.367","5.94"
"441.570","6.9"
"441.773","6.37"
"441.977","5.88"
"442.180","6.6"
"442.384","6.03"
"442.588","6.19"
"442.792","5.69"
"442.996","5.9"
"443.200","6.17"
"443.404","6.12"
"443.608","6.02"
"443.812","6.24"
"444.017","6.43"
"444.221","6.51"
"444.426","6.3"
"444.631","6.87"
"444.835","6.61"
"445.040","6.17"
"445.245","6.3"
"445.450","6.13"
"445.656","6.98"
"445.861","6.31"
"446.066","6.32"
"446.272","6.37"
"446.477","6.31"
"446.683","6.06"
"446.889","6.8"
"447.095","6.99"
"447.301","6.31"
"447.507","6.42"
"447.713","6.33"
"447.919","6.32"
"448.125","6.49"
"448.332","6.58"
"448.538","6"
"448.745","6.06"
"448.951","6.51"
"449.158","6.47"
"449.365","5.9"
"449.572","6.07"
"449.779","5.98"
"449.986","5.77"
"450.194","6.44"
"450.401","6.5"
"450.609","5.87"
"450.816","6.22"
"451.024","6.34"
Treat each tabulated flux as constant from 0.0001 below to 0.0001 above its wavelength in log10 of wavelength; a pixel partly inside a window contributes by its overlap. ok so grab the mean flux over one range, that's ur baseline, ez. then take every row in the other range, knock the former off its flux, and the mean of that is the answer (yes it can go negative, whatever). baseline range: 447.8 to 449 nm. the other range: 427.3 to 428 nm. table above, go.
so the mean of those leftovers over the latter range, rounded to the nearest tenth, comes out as -0.1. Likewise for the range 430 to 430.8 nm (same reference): 0.2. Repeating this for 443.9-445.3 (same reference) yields 0.1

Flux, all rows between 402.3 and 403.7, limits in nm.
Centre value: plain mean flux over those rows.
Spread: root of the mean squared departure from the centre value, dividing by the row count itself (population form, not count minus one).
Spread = 0.43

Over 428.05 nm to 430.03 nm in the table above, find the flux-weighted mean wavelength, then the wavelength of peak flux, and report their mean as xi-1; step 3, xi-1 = 429.00 nm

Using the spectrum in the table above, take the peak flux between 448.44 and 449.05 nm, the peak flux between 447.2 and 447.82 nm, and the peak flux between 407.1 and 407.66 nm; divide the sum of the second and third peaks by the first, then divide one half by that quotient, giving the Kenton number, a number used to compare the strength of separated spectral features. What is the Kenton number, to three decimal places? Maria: 0.249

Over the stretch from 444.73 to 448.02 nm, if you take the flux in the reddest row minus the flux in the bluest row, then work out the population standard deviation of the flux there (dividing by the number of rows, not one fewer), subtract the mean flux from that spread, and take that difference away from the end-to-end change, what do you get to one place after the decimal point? 5.9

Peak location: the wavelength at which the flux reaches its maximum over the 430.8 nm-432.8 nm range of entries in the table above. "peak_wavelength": 430.923 nm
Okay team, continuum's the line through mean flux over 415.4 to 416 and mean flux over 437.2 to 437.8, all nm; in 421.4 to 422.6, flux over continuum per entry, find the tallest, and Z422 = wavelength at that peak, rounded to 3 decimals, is 422.279 nm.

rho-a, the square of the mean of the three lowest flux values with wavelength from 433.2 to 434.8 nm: 40.4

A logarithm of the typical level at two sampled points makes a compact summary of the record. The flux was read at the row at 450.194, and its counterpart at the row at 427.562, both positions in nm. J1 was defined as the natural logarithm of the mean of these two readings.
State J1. 1.859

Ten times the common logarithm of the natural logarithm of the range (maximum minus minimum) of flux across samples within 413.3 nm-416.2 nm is -4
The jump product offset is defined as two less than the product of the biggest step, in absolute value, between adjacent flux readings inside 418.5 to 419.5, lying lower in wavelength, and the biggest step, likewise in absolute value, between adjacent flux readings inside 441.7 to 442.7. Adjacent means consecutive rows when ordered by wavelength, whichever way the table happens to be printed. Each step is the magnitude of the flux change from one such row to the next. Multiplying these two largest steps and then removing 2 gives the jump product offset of -1.28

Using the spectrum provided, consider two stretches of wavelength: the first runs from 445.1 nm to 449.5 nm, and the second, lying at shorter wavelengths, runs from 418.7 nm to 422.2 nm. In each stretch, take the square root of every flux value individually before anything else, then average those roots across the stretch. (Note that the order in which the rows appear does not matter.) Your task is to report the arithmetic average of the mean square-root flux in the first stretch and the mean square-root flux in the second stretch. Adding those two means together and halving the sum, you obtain 2.51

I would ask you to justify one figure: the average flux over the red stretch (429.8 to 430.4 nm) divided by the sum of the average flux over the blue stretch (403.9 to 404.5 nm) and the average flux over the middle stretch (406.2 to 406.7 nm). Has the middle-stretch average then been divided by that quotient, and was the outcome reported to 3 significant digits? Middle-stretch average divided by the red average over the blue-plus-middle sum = 12.3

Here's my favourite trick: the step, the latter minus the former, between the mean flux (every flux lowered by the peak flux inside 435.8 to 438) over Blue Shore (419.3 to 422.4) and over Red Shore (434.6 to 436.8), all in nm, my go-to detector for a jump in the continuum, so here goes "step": 0.33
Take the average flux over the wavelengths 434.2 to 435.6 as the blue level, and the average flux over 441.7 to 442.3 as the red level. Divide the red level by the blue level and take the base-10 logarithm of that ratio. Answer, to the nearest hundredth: -0.03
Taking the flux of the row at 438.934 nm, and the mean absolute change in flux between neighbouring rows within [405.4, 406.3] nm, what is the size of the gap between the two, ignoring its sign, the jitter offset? 6.14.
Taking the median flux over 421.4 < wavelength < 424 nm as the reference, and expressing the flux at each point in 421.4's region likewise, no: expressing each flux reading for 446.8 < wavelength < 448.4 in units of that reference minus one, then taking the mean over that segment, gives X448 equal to 0.041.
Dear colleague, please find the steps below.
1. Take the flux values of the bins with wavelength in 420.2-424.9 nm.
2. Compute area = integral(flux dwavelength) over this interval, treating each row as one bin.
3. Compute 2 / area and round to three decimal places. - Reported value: 0.067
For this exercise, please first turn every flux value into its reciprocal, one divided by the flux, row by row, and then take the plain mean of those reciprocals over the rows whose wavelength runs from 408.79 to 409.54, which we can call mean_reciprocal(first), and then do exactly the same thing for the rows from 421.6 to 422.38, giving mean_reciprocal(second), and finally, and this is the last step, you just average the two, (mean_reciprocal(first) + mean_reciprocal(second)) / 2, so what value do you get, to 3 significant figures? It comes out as 0.160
